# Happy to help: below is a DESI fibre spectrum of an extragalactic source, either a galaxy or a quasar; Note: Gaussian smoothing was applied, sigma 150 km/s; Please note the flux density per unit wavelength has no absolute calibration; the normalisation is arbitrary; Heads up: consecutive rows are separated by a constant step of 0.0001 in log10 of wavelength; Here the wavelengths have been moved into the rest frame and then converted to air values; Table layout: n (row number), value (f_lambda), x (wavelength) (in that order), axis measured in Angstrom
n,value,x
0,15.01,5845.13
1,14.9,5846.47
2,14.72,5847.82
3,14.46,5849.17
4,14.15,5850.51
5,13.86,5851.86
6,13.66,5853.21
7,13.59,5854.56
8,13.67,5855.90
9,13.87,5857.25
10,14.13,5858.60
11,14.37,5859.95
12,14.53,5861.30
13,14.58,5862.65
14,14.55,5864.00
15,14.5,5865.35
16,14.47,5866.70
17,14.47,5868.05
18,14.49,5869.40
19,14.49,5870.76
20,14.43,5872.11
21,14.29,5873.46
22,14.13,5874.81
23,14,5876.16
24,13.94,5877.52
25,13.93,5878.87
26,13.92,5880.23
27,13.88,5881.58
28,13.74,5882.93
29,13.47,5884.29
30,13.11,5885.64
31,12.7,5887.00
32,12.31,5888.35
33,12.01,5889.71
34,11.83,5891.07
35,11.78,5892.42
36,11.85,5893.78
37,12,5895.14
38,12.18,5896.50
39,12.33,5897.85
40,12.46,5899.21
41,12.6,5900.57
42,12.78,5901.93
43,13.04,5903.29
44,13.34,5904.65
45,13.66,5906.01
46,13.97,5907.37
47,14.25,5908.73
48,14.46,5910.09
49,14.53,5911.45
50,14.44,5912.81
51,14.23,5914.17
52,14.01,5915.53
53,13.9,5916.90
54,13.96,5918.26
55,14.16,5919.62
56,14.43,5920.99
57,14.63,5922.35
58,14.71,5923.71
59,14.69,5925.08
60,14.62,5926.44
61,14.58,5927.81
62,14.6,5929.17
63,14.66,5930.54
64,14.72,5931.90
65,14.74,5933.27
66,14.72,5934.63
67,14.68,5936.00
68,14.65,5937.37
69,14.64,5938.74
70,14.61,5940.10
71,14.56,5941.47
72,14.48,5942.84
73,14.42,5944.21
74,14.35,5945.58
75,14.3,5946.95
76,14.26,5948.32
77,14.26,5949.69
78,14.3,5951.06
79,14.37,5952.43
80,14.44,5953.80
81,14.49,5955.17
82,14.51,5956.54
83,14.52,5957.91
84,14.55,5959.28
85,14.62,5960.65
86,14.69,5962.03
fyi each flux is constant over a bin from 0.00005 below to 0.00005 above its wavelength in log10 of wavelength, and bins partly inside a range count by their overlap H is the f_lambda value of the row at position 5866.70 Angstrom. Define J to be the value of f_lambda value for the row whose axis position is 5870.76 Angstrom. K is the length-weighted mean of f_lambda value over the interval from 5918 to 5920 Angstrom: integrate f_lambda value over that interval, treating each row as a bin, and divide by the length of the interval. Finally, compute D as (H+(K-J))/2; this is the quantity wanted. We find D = 7.0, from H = 14.47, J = 14.49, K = 14.1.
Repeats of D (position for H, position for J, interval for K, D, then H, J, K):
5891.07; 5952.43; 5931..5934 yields 6.1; 11.83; 14.37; 14.8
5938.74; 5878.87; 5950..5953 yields 7.5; 14.64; 13.93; 14.3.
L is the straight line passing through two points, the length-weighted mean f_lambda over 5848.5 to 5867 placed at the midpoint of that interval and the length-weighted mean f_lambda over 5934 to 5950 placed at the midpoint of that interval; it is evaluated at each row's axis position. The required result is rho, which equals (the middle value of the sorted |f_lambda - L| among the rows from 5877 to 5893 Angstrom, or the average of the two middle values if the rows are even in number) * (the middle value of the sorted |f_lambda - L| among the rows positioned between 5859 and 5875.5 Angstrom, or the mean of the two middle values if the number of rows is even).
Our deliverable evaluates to 0.26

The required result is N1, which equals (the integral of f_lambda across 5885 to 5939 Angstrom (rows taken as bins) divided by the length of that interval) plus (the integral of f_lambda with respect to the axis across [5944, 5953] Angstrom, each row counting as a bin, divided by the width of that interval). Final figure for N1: 28.0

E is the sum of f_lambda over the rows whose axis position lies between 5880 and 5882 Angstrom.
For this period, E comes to 27.8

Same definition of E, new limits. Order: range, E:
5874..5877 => 28.1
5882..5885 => 27.2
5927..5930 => 29.2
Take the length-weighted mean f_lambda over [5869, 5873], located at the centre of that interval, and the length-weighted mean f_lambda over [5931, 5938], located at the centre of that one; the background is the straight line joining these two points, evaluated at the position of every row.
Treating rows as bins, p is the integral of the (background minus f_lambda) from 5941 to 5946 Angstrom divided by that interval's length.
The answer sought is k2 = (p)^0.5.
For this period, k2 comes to 0.5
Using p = 0.29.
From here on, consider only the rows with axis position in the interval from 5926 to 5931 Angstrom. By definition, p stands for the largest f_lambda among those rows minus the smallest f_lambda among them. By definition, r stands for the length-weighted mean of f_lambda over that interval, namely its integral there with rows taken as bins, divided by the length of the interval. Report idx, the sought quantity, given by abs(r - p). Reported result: 14.5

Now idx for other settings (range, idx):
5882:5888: 12.2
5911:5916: 13.8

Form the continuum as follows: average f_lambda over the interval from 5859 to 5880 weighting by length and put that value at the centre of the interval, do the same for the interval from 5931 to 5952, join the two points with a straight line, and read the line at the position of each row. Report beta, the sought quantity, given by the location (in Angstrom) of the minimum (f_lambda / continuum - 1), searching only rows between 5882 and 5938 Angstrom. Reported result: 5892.42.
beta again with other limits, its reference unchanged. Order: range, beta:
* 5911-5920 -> 5916.90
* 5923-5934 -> 5927.81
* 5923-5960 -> 5949.69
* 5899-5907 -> 5899.21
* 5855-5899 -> 5892.42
